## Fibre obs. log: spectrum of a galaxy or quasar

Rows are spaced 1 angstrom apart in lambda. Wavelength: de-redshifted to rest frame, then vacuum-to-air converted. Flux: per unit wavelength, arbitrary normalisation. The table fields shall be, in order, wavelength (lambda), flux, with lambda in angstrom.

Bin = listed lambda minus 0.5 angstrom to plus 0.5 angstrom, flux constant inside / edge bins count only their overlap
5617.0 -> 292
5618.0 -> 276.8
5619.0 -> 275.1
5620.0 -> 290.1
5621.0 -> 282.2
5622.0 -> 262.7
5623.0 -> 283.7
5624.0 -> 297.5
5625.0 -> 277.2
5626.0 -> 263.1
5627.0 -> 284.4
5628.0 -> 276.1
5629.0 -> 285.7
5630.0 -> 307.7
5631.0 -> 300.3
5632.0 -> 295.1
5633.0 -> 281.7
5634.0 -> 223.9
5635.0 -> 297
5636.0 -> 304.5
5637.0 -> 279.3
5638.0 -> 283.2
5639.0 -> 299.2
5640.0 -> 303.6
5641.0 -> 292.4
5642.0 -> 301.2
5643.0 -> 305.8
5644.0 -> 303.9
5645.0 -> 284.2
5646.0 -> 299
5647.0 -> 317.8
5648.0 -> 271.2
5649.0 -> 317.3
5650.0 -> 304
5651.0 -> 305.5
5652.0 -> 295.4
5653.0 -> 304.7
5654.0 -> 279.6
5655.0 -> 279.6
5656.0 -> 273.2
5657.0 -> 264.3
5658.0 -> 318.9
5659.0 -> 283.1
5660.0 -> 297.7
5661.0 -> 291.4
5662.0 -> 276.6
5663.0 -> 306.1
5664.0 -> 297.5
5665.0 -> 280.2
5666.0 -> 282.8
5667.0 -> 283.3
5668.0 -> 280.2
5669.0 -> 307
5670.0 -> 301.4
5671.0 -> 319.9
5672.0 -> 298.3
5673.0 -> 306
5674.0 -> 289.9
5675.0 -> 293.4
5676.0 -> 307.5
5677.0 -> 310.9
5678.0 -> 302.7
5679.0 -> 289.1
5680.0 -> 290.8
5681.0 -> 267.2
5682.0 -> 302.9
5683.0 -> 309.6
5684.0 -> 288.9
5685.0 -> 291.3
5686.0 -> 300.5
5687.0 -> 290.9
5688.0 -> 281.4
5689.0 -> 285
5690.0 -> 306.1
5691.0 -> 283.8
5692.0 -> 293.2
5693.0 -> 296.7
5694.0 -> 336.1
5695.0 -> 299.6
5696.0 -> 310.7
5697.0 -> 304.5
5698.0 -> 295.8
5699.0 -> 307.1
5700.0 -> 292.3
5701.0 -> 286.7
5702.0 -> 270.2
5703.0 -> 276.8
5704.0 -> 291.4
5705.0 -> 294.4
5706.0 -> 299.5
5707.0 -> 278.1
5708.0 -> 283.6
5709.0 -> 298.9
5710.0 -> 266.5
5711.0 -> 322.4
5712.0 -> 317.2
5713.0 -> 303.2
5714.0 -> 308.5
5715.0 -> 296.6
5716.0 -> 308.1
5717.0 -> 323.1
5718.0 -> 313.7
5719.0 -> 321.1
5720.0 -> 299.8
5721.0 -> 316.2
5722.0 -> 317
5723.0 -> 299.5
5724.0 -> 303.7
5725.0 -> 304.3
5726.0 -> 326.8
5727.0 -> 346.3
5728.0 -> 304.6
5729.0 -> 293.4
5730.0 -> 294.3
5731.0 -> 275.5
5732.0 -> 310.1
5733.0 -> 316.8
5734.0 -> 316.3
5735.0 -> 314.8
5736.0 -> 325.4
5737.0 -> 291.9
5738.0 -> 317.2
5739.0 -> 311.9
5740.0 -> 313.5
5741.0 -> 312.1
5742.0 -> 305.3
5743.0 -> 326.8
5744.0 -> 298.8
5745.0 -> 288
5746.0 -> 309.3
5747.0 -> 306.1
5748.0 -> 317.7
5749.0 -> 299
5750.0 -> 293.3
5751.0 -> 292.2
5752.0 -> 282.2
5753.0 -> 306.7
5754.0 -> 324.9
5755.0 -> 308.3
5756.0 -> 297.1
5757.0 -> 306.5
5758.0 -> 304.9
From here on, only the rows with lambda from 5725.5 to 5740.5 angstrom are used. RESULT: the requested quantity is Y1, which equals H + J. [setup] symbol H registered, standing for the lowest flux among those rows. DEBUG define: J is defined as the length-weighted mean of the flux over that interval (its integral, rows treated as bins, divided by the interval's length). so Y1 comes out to 586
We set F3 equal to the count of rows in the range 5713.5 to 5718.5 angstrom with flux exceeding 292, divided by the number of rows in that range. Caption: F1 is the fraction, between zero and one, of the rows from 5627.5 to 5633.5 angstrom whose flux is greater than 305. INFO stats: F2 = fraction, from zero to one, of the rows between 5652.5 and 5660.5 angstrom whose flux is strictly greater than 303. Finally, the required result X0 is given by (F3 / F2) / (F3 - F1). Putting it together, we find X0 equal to 4.8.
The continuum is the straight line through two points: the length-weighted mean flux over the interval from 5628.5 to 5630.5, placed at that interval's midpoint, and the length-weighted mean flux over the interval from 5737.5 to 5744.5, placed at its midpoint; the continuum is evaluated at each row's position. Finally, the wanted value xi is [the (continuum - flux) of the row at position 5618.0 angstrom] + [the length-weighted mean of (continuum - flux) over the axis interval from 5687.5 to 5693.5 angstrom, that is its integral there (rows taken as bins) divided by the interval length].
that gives 32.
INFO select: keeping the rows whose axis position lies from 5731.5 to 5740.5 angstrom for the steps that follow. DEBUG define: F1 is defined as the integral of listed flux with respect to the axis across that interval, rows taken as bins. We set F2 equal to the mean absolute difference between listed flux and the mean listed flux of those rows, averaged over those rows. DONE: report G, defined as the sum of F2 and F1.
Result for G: 2824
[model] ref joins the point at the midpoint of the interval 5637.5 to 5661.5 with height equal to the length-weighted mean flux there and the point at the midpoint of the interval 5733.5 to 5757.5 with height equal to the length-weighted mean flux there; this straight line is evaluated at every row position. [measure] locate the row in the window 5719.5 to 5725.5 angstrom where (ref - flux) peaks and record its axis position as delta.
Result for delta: 5723.0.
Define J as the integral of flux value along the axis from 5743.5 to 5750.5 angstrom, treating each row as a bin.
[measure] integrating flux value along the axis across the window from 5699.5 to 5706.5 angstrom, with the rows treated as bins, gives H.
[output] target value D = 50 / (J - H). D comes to 0.5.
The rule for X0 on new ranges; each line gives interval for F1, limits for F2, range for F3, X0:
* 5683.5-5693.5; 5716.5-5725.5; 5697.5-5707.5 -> 1.6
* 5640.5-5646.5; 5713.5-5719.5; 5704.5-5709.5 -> 1.7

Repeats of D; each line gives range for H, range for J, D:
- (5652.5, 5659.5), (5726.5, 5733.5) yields 0.4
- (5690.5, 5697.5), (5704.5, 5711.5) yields -0.6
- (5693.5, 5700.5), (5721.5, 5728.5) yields 0.9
